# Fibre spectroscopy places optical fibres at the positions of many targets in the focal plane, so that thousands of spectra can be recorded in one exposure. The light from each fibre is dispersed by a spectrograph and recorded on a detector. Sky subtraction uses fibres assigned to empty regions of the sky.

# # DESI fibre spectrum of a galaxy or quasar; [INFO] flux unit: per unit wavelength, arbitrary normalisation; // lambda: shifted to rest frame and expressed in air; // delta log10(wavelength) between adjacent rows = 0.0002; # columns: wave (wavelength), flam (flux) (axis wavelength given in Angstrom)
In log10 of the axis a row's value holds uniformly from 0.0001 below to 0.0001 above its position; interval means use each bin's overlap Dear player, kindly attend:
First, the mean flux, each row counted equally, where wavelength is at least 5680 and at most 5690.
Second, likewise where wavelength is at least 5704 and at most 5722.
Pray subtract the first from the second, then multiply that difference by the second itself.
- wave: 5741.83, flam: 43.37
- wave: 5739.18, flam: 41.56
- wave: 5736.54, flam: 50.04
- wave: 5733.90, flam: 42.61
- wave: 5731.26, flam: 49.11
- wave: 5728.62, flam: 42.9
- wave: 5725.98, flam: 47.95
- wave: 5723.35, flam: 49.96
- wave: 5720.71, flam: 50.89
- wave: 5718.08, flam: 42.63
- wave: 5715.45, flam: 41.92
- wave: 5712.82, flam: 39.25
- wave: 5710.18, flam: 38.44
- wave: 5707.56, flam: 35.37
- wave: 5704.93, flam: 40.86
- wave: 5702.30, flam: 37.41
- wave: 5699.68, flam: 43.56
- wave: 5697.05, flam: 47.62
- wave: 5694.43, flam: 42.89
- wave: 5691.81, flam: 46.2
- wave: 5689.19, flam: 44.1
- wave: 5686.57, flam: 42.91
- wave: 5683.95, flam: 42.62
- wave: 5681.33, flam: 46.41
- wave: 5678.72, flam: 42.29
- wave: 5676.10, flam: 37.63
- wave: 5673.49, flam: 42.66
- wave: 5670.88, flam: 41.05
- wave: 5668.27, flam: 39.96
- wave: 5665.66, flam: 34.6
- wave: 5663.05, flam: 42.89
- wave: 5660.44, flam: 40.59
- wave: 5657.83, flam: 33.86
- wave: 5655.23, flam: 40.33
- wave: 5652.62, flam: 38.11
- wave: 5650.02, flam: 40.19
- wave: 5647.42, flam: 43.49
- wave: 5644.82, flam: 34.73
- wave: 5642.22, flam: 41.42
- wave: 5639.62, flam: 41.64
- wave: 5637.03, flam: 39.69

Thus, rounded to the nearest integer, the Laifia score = -110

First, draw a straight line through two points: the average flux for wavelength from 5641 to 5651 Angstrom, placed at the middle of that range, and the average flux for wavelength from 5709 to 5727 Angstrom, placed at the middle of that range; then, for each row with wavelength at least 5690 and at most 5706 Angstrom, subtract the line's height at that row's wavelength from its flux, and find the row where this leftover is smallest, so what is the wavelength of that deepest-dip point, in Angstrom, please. 5702.30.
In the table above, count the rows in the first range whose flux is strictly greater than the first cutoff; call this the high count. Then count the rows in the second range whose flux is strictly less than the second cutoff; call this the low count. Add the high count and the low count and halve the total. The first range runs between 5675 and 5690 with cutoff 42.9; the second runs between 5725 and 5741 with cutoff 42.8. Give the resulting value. 2.5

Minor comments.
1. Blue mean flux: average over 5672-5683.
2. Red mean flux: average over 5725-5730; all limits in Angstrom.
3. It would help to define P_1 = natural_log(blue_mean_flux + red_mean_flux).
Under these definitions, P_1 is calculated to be 4.47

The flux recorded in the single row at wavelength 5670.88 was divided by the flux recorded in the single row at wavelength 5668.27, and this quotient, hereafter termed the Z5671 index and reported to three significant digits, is 1.03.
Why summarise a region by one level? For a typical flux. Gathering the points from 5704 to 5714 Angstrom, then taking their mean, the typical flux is 38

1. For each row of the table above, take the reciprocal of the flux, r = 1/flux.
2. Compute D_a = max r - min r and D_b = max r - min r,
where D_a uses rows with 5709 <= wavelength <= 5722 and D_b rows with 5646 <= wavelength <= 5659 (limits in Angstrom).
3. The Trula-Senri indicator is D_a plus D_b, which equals 0.013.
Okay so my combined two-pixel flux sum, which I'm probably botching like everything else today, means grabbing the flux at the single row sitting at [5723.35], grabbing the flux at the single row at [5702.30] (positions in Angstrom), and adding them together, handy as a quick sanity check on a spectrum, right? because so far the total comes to 87.4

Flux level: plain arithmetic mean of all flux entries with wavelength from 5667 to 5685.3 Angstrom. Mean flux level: 42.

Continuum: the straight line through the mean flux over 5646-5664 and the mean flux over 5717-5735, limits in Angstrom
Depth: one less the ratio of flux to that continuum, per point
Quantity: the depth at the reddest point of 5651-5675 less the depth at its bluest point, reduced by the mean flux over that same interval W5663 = -39.4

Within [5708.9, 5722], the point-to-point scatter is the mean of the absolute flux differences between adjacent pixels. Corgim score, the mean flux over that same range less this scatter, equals 40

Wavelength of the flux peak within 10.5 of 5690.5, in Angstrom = 5697.05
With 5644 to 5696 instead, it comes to 5681.33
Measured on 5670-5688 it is 5681.33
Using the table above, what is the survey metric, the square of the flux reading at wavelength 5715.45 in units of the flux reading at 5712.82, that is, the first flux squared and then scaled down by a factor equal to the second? 45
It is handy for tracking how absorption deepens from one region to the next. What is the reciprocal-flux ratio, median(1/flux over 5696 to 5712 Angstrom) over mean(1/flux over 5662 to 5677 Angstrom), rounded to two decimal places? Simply 1.00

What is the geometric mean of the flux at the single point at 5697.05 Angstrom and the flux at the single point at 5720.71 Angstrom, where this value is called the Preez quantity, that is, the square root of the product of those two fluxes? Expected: 49.2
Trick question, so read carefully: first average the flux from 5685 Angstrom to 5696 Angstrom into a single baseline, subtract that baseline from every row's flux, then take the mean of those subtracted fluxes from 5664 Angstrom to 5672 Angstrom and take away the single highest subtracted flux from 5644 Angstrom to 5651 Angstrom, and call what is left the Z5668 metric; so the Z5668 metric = -5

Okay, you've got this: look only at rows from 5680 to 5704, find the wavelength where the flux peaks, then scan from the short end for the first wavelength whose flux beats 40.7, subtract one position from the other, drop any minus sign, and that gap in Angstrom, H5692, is 15.7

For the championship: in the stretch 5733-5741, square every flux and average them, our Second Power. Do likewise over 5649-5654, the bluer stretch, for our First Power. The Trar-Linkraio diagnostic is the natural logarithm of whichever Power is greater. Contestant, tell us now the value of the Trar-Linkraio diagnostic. 7.61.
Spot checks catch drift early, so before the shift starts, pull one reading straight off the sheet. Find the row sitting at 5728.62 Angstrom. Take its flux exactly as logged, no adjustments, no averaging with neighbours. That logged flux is 42.9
